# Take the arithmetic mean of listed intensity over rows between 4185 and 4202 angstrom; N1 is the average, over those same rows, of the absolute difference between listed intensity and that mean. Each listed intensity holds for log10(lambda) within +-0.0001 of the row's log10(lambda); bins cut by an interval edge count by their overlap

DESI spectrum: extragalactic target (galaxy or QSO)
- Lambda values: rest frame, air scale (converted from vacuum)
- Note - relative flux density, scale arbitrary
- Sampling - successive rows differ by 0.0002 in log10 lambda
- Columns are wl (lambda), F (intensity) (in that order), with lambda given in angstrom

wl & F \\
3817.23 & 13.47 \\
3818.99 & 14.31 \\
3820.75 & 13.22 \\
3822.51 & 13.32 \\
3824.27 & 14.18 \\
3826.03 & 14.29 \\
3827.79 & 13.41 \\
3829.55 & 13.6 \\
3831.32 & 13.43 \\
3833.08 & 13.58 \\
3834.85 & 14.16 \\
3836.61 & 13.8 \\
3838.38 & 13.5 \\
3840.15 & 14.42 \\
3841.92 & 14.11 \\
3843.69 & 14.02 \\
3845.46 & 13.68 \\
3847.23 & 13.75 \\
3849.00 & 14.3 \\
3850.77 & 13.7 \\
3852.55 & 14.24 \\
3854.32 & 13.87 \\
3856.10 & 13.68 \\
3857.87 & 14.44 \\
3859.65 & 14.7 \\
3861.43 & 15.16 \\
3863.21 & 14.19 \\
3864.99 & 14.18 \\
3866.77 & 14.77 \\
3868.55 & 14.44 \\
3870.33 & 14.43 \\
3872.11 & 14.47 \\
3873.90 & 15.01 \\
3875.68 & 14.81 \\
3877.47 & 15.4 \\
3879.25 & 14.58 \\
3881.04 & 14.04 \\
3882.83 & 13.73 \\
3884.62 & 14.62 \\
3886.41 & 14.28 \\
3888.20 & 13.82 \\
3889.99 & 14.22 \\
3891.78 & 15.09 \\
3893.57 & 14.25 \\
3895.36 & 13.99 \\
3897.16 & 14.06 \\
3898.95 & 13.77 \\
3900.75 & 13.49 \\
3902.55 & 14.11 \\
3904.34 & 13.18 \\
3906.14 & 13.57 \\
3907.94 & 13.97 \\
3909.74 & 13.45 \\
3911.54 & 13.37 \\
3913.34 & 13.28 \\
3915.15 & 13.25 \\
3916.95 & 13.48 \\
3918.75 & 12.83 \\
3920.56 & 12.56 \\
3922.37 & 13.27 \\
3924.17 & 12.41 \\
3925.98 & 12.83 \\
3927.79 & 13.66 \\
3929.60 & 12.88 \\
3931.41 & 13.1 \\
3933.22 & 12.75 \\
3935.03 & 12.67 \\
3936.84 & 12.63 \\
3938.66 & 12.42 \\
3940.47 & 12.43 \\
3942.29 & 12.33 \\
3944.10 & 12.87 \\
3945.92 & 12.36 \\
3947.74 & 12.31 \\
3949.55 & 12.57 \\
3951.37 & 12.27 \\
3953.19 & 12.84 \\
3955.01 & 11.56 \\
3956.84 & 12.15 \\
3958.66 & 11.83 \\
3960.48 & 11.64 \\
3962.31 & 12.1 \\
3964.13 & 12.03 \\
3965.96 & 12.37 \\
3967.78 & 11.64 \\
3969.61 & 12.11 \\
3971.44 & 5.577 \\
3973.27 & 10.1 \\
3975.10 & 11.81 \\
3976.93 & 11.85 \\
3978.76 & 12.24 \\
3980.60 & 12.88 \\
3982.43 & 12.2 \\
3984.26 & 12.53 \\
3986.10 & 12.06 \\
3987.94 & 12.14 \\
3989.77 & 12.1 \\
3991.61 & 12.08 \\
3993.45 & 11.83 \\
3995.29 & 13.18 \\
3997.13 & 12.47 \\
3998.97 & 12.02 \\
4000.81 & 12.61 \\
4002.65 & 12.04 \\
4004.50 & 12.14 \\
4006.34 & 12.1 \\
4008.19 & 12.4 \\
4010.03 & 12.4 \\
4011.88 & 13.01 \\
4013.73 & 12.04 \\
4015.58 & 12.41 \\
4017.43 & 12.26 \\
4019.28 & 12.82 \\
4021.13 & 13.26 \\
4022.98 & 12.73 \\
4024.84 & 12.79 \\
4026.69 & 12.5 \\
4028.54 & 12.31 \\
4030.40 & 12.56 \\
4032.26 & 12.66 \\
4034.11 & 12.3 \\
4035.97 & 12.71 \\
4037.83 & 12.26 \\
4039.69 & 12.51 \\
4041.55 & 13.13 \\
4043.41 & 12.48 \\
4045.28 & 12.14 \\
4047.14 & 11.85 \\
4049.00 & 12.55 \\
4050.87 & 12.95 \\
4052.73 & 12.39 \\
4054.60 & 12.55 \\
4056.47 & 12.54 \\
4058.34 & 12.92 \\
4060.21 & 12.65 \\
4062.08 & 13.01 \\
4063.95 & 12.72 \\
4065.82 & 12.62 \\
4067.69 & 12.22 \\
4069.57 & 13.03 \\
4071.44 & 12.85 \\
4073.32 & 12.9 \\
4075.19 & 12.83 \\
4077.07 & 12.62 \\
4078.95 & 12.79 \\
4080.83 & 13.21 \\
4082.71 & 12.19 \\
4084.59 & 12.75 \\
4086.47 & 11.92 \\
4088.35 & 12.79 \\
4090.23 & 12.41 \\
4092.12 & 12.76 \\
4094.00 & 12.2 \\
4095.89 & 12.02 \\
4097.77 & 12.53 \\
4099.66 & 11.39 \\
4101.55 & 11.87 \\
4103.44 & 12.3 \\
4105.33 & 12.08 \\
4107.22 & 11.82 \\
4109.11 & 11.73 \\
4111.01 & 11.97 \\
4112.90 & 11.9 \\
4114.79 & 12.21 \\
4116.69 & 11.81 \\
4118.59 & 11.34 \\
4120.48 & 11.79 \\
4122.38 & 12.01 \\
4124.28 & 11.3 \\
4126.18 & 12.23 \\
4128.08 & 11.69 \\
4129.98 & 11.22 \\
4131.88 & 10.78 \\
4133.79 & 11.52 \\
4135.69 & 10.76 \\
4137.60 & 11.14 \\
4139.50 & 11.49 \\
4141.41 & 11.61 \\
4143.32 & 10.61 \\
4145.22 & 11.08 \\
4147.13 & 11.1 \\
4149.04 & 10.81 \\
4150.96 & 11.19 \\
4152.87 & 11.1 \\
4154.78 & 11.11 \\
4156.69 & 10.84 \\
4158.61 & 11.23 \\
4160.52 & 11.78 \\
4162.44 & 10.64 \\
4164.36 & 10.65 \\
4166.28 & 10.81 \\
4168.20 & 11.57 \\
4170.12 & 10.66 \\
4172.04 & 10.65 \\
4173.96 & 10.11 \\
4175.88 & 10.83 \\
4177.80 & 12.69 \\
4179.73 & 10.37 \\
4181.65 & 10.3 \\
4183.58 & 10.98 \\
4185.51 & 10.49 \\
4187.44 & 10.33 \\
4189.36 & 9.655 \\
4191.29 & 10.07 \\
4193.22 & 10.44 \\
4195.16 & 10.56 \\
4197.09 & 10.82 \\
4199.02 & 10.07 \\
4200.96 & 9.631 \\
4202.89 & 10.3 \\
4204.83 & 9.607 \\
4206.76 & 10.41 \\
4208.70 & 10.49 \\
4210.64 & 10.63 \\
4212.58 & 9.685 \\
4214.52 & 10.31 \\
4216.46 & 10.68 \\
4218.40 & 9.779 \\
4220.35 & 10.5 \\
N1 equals 0.33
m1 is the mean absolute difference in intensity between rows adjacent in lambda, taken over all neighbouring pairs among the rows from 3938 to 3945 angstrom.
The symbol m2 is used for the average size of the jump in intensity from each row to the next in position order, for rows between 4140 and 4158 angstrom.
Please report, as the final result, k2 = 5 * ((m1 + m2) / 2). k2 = 1.3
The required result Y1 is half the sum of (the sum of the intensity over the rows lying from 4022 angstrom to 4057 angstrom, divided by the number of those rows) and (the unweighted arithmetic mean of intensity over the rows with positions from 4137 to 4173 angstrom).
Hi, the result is 11.8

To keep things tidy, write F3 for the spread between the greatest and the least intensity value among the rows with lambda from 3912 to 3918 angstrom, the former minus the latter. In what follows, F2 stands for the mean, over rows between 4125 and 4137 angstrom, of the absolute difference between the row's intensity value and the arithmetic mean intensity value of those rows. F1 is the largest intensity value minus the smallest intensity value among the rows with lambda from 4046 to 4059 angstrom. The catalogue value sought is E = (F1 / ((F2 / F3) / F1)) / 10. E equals 0.06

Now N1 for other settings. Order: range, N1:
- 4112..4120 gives 0.24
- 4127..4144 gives 0.34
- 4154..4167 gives 0.31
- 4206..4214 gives 0.31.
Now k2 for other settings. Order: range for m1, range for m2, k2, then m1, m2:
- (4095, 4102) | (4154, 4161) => 2.8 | 0.71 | 0.40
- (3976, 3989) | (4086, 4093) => 2.4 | 0.43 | 0.53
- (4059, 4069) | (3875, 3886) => 2.3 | 0.29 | 0.63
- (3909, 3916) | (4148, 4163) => 1.2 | 0.07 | 0.40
